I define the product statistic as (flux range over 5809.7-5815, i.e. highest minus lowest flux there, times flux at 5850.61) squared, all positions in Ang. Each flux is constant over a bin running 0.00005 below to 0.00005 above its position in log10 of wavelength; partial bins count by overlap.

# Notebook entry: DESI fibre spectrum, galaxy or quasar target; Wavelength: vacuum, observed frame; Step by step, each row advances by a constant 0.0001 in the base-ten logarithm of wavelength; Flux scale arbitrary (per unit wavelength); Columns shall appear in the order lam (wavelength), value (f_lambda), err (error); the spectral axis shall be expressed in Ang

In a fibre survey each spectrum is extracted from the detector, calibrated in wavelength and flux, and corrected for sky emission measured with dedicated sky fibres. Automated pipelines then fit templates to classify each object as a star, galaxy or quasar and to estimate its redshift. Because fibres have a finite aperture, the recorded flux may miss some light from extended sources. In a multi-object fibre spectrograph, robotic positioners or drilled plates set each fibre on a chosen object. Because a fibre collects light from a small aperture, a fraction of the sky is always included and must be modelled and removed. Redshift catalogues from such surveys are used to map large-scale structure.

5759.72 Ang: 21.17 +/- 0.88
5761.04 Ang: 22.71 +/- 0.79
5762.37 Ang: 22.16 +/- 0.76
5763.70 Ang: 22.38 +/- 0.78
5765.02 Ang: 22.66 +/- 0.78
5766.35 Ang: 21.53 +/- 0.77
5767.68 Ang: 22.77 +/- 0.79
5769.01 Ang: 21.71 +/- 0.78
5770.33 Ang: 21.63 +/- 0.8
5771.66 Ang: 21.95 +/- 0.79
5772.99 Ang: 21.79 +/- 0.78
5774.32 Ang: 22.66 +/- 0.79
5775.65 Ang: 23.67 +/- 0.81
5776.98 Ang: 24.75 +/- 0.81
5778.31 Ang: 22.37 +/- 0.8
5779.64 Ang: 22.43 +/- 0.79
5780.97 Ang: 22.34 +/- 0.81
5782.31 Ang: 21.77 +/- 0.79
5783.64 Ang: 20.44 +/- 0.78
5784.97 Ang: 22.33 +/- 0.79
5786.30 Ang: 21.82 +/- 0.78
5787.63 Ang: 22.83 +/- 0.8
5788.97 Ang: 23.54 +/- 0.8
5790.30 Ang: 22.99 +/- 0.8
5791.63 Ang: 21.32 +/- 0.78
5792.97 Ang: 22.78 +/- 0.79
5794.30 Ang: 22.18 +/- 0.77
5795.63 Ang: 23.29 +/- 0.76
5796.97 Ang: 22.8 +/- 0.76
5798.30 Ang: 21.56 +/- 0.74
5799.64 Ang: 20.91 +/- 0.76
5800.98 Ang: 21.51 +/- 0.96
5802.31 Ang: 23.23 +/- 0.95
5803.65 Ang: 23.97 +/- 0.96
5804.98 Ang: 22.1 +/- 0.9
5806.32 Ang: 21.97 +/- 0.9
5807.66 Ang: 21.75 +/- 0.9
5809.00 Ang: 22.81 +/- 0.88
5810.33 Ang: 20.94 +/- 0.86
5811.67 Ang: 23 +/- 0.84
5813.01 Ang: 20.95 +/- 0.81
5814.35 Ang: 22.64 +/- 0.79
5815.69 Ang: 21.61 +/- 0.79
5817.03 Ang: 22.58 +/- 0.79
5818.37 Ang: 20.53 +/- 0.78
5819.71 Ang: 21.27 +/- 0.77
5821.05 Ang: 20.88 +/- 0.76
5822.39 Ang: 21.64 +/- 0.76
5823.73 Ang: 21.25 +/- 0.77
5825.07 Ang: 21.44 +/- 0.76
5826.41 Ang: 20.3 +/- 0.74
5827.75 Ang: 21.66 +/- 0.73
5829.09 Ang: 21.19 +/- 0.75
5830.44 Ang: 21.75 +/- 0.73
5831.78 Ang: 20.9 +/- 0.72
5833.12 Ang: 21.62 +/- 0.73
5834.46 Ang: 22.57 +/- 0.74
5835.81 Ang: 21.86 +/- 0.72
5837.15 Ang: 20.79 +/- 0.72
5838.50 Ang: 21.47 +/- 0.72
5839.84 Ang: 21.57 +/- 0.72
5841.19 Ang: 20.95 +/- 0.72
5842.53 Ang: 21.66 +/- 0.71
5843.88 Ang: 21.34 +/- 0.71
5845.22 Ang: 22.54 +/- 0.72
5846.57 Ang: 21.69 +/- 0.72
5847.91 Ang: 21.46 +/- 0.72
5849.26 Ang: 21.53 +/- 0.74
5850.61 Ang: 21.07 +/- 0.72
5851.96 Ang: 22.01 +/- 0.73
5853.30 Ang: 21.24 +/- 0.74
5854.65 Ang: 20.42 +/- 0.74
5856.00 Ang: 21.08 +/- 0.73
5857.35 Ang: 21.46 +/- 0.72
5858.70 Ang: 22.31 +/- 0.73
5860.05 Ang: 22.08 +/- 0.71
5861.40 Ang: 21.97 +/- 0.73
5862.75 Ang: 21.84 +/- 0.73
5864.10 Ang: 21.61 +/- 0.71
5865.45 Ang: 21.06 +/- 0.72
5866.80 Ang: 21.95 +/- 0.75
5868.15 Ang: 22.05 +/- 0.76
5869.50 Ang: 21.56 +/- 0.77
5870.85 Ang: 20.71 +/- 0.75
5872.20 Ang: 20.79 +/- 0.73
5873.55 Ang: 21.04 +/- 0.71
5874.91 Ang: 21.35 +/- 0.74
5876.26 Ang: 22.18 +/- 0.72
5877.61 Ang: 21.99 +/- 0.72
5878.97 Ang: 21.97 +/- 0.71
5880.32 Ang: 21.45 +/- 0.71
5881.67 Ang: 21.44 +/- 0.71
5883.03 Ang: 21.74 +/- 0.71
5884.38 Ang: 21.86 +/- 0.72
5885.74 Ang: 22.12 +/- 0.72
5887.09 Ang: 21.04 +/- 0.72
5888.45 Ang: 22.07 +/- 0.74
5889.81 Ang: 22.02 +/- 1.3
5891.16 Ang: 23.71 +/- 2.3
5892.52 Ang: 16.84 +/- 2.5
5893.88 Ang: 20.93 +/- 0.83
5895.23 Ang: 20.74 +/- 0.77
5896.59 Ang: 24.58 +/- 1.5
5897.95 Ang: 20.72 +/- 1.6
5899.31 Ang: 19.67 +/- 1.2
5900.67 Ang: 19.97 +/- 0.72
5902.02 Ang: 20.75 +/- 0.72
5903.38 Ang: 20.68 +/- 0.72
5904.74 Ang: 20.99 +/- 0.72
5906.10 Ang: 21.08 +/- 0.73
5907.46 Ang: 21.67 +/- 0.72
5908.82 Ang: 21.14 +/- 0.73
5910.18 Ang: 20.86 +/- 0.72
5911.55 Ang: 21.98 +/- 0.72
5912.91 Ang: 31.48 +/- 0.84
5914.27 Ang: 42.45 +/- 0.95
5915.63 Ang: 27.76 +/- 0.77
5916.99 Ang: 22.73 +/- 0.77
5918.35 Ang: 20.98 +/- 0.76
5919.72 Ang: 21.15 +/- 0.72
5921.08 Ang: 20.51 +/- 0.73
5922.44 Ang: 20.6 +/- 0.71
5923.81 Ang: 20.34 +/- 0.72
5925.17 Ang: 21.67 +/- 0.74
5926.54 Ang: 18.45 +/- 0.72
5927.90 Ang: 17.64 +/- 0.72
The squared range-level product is 1884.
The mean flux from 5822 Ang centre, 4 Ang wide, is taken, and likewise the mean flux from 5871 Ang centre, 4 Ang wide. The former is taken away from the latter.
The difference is -0.24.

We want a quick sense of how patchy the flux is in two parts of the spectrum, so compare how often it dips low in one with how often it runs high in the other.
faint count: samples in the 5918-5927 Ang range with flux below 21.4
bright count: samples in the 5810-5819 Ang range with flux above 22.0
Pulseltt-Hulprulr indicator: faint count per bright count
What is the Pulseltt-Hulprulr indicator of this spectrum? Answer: 2.0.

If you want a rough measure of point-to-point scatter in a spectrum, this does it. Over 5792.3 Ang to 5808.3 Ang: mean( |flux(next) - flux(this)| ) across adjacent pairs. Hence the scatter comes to 0.85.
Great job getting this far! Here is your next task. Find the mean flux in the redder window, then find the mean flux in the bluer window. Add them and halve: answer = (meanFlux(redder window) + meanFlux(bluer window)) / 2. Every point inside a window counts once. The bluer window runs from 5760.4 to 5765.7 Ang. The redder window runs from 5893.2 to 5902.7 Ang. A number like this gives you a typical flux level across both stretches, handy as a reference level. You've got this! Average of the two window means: 21.8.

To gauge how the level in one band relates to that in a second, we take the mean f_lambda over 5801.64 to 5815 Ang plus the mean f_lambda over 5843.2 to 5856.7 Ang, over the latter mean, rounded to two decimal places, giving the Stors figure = 2.04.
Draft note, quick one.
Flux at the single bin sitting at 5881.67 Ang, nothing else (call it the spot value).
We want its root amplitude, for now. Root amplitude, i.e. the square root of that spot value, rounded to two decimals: 4.63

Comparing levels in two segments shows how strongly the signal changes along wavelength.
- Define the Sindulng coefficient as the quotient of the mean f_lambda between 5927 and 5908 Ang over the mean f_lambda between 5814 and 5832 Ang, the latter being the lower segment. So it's 1.11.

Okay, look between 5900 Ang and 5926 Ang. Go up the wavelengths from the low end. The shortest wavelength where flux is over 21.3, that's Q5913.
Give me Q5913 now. 5907.46 Ang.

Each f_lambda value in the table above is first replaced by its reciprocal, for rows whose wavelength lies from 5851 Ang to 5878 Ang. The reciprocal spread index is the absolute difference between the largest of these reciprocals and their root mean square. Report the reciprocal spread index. 0.0025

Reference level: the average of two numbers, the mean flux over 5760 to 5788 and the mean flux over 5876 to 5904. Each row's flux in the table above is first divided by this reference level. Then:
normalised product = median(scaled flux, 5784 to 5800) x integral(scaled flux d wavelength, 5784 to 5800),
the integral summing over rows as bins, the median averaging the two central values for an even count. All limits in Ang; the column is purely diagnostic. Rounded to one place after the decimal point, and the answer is 16.9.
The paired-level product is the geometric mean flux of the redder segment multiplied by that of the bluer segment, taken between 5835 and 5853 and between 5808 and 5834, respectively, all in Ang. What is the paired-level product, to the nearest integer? 463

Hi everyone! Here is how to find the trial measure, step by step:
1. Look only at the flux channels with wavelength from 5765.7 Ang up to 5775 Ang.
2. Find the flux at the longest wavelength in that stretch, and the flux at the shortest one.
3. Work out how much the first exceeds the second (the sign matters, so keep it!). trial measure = 1.13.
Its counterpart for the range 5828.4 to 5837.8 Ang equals -0.40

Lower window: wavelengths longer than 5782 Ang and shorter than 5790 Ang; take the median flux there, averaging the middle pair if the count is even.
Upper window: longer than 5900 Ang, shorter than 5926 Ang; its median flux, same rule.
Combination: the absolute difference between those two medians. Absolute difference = 1.0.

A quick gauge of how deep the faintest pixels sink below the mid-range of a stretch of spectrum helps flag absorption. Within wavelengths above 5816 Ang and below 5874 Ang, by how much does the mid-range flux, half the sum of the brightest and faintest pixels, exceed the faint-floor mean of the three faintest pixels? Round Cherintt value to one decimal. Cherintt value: 1.0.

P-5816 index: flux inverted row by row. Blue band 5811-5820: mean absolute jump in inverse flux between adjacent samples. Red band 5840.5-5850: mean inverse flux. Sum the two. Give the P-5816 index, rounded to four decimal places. 0.0493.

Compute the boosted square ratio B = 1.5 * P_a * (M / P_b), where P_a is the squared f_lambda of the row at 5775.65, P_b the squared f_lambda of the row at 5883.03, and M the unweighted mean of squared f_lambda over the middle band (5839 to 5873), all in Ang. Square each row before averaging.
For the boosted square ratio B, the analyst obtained 824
